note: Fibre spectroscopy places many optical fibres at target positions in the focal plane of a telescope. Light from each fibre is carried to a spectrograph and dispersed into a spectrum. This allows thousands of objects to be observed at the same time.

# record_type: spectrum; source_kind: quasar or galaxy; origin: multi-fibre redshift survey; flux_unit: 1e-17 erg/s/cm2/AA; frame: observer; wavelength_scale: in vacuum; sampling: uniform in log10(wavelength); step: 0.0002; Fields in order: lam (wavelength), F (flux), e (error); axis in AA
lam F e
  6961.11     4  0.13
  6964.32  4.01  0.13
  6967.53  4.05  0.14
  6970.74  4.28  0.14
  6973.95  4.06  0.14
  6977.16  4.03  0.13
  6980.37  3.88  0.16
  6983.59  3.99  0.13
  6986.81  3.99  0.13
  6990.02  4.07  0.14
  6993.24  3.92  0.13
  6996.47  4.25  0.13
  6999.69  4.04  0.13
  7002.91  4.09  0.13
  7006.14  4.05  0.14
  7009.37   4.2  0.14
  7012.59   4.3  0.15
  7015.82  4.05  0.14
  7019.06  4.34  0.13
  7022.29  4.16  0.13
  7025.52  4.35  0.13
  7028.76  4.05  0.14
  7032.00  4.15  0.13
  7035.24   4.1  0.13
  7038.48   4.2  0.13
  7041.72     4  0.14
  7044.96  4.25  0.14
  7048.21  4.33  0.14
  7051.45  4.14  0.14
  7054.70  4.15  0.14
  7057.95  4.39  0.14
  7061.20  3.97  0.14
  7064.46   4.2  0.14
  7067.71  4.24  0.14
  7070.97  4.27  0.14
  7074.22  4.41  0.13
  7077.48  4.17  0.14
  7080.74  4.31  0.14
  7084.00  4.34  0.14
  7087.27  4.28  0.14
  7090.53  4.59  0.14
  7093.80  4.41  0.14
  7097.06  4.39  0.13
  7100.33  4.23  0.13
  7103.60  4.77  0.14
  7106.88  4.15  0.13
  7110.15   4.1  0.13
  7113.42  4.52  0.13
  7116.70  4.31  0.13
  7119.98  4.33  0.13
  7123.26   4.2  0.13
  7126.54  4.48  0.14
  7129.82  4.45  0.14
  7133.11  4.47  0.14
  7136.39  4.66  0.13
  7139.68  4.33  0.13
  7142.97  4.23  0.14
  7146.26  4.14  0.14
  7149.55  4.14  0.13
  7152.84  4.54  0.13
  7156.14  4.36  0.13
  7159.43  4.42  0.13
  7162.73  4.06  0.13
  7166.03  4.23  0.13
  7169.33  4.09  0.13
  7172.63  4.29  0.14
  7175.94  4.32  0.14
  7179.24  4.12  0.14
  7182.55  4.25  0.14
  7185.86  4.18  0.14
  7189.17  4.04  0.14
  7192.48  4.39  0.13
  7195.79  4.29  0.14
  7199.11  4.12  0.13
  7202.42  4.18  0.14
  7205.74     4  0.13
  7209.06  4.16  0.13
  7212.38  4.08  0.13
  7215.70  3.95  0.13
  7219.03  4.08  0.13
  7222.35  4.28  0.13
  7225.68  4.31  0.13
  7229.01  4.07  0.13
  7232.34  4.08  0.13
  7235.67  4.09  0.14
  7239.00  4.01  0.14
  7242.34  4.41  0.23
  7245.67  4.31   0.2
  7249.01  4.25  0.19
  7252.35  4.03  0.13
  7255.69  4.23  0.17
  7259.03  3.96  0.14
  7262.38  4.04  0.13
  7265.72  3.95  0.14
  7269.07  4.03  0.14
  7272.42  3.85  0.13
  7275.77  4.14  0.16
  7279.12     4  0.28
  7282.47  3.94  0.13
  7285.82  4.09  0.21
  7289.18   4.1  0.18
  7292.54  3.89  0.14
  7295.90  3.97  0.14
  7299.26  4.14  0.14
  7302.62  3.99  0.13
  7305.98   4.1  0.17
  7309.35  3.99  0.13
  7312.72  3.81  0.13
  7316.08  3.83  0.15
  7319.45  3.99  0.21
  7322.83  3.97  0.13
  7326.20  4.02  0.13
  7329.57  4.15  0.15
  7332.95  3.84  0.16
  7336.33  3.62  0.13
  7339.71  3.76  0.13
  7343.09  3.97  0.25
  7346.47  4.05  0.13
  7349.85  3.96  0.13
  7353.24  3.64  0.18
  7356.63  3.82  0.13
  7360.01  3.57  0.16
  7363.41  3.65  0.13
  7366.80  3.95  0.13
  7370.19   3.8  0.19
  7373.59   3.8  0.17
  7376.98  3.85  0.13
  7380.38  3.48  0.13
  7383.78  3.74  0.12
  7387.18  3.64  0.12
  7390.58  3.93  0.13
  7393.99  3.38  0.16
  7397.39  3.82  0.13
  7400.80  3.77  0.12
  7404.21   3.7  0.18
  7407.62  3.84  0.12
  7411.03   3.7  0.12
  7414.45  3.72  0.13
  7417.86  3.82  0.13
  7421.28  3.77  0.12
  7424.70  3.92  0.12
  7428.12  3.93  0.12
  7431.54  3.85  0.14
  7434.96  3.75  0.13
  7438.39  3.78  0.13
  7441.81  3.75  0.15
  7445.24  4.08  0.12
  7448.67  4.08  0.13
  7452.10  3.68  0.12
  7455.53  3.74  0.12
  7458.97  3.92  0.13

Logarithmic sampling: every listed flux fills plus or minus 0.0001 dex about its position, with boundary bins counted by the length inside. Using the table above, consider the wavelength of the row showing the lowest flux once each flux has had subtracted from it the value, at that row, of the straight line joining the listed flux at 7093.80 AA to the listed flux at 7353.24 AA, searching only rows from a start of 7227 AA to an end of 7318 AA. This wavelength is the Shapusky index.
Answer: 7272.42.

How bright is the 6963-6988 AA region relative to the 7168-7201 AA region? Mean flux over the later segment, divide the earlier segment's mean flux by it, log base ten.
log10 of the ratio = -0.018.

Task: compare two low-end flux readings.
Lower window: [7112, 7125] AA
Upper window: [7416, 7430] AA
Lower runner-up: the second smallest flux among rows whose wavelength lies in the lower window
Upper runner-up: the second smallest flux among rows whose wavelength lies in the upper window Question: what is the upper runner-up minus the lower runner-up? -0.49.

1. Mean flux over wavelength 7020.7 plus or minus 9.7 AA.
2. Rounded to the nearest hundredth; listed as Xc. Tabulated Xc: 4.21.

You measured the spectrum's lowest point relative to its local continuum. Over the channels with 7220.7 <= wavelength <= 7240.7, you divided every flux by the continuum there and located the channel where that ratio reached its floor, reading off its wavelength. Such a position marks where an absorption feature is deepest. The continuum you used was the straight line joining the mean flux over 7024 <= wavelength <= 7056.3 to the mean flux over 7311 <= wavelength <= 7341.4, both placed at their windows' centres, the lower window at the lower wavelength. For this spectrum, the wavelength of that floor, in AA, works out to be 7239.00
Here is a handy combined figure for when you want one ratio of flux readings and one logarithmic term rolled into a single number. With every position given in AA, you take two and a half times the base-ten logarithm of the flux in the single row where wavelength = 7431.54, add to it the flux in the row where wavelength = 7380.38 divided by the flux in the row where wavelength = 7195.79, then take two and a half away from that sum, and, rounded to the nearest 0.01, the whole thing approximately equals -0.23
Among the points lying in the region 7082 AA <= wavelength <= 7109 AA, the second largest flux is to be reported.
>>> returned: 4.59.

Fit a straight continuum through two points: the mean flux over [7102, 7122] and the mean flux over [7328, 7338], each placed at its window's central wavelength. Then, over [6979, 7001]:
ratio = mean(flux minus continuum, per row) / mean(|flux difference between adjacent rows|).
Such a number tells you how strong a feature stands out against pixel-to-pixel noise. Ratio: -4.2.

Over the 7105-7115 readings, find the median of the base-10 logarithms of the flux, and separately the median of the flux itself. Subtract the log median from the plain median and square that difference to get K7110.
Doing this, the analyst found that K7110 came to 12.5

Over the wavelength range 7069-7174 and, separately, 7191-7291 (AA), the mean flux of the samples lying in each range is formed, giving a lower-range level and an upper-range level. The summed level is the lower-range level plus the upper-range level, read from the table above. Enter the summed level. 8.4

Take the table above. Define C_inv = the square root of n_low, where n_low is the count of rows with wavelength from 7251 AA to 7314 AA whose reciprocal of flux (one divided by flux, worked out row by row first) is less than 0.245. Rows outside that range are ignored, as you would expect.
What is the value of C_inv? 2.4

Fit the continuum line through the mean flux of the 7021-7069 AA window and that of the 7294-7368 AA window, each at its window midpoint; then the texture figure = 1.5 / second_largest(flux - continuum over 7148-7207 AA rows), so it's 4.2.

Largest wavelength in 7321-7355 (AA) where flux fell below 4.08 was 7353.24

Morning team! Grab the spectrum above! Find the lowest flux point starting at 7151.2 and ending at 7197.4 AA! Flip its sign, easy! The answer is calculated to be -4.04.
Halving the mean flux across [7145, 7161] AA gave 2.16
